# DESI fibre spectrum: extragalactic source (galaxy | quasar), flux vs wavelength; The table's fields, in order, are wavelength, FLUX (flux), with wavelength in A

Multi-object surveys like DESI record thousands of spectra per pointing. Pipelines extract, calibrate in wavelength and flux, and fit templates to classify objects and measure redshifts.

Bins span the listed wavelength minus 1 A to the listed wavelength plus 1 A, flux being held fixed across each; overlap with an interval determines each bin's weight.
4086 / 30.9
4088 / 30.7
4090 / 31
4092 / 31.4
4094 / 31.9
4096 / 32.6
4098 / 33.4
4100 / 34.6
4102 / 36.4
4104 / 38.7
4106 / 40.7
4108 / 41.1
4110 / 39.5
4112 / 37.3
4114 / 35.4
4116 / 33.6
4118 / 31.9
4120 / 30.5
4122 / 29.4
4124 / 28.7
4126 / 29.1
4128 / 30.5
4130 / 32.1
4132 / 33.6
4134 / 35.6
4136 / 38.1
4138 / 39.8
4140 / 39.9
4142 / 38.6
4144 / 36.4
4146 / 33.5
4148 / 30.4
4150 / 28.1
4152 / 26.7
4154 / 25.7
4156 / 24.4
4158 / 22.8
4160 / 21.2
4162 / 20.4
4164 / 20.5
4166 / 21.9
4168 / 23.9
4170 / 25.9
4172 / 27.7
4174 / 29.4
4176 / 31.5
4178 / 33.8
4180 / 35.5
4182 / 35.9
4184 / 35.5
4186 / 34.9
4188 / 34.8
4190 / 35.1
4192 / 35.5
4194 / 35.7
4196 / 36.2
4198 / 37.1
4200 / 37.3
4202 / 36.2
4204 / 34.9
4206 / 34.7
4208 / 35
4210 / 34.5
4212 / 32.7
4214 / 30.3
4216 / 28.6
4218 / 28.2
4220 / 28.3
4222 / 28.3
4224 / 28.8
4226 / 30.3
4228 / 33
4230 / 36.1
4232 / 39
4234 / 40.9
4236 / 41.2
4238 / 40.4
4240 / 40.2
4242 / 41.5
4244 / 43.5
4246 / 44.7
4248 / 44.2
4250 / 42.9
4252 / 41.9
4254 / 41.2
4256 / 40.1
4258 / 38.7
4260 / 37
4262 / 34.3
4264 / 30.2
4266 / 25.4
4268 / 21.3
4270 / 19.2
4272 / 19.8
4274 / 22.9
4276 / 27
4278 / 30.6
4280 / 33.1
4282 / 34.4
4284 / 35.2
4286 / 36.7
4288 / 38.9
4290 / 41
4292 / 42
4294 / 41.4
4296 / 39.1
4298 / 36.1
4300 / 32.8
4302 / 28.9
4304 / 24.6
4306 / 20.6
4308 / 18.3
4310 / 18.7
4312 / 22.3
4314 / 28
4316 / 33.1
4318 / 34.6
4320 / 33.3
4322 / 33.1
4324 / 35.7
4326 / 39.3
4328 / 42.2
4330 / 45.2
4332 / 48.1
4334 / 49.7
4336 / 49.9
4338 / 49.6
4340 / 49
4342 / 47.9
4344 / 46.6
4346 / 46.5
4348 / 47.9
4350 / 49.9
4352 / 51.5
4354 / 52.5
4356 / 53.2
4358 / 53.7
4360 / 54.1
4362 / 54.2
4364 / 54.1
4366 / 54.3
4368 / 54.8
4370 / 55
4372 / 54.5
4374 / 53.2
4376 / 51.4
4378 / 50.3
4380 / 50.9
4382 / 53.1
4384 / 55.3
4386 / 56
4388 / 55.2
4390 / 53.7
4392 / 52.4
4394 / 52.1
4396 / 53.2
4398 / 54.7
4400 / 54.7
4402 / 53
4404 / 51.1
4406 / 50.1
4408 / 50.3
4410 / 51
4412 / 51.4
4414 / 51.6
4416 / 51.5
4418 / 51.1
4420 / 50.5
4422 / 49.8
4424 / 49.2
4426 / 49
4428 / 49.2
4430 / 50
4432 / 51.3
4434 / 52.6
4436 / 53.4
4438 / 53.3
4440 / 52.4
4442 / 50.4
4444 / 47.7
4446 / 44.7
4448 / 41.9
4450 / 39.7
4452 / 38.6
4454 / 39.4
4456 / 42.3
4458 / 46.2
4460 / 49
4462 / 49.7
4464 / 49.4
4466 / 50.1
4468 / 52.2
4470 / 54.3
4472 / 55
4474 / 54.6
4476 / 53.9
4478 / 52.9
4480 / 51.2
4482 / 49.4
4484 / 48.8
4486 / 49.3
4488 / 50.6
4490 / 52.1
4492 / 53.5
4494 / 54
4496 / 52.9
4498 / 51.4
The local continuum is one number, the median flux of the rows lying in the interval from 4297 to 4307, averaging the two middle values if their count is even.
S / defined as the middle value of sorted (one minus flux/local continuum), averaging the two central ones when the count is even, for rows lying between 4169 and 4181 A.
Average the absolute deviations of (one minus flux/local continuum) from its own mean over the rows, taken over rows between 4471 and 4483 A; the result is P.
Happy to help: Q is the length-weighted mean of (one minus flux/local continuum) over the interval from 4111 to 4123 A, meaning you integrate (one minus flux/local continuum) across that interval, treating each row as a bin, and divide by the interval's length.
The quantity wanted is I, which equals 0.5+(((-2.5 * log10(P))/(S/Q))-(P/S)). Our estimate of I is 10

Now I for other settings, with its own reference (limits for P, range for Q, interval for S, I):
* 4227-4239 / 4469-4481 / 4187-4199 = 11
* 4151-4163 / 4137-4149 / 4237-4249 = 2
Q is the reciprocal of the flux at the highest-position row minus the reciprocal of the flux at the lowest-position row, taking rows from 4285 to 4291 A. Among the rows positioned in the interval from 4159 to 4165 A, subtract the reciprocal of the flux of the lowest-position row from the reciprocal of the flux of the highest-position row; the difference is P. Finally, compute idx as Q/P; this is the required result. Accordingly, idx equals -1.8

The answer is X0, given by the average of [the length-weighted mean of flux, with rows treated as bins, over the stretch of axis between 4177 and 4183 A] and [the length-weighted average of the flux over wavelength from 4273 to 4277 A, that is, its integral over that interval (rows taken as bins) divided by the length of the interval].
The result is 30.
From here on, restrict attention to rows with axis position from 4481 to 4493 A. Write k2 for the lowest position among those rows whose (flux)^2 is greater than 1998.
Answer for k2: 4482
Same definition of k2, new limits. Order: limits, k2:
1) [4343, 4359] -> 4344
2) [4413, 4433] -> 4414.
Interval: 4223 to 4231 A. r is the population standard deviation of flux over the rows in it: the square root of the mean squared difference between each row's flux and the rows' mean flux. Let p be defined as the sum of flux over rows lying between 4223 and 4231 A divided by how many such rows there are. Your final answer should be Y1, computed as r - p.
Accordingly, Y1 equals -29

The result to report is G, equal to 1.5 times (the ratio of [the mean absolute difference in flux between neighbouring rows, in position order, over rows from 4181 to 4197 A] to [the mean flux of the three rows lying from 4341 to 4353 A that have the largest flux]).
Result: 0.011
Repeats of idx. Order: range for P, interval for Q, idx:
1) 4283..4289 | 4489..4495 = 0.2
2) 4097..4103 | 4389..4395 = -0.2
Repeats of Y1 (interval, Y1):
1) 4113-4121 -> -31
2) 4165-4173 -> -23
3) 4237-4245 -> -40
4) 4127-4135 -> -31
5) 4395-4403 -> -53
